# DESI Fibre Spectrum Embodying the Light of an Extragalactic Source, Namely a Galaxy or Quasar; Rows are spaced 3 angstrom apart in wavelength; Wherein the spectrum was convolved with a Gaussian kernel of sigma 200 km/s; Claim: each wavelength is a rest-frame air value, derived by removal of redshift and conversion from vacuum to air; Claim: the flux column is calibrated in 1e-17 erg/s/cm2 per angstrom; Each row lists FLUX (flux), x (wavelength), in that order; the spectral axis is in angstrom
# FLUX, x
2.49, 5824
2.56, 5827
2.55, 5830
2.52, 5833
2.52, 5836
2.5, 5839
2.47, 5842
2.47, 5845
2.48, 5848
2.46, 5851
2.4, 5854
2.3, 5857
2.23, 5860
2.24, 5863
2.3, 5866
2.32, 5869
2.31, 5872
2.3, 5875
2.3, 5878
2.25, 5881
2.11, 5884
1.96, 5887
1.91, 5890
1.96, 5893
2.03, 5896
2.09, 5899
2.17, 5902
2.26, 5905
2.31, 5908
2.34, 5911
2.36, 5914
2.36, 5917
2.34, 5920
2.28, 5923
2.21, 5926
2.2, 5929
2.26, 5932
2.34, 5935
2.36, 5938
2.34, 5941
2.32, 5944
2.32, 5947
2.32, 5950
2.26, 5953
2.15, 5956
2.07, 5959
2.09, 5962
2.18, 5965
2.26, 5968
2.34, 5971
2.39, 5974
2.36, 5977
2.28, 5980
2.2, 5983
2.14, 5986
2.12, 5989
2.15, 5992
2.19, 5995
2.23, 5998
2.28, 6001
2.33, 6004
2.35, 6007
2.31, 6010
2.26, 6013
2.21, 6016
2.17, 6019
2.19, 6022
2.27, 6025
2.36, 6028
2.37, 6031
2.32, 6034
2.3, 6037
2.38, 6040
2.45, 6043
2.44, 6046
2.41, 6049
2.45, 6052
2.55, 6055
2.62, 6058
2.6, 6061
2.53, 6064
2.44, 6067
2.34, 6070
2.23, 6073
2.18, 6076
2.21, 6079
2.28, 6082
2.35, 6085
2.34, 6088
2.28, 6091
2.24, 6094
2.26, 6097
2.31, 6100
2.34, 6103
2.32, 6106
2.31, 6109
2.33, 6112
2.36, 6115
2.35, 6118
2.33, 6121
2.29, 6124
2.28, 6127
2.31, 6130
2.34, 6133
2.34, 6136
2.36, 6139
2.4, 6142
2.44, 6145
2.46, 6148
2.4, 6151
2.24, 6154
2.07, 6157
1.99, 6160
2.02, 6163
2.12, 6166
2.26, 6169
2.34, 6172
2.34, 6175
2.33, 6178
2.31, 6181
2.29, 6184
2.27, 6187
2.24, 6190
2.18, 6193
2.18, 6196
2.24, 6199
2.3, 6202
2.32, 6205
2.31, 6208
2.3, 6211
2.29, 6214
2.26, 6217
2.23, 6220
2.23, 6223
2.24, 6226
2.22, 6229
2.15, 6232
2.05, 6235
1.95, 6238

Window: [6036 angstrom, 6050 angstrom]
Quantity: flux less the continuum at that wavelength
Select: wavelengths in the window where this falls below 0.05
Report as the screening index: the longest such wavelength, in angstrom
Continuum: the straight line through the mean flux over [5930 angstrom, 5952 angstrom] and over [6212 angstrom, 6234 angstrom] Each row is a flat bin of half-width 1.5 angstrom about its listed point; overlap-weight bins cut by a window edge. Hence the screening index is 6037 angstrom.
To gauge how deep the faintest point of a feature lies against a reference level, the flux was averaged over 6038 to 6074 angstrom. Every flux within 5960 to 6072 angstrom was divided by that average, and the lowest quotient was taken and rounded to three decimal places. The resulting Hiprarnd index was 0.852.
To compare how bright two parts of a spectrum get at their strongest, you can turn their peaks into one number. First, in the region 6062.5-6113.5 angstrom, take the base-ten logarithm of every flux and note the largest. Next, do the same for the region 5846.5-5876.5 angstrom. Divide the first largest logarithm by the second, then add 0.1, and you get 1.12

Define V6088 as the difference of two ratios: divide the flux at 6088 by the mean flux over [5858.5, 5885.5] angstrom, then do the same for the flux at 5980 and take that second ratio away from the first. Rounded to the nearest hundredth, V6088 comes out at 0.03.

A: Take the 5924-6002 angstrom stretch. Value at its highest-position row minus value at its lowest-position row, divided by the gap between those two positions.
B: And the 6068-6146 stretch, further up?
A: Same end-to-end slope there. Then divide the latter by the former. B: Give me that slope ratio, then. 1.4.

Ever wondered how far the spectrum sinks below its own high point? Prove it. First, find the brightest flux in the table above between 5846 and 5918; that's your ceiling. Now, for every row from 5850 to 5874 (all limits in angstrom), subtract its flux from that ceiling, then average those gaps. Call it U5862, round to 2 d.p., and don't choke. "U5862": 0.16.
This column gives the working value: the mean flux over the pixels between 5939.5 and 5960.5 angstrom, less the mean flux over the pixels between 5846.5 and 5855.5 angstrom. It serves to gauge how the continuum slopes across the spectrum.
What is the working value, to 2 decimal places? -0.19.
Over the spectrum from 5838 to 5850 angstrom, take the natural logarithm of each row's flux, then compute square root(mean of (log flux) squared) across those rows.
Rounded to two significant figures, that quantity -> 0.91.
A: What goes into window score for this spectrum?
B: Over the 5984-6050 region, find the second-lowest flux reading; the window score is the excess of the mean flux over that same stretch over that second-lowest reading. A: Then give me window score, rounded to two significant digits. 0.14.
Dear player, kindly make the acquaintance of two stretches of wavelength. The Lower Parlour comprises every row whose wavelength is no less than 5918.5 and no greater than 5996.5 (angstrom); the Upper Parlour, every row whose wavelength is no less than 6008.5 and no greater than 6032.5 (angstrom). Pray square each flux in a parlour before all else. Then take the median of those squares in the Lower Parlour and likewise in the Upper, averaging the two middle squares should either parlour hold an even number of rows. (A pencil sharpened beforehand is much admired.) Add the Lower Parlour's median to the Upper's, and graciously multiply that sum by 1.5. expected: 15.4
